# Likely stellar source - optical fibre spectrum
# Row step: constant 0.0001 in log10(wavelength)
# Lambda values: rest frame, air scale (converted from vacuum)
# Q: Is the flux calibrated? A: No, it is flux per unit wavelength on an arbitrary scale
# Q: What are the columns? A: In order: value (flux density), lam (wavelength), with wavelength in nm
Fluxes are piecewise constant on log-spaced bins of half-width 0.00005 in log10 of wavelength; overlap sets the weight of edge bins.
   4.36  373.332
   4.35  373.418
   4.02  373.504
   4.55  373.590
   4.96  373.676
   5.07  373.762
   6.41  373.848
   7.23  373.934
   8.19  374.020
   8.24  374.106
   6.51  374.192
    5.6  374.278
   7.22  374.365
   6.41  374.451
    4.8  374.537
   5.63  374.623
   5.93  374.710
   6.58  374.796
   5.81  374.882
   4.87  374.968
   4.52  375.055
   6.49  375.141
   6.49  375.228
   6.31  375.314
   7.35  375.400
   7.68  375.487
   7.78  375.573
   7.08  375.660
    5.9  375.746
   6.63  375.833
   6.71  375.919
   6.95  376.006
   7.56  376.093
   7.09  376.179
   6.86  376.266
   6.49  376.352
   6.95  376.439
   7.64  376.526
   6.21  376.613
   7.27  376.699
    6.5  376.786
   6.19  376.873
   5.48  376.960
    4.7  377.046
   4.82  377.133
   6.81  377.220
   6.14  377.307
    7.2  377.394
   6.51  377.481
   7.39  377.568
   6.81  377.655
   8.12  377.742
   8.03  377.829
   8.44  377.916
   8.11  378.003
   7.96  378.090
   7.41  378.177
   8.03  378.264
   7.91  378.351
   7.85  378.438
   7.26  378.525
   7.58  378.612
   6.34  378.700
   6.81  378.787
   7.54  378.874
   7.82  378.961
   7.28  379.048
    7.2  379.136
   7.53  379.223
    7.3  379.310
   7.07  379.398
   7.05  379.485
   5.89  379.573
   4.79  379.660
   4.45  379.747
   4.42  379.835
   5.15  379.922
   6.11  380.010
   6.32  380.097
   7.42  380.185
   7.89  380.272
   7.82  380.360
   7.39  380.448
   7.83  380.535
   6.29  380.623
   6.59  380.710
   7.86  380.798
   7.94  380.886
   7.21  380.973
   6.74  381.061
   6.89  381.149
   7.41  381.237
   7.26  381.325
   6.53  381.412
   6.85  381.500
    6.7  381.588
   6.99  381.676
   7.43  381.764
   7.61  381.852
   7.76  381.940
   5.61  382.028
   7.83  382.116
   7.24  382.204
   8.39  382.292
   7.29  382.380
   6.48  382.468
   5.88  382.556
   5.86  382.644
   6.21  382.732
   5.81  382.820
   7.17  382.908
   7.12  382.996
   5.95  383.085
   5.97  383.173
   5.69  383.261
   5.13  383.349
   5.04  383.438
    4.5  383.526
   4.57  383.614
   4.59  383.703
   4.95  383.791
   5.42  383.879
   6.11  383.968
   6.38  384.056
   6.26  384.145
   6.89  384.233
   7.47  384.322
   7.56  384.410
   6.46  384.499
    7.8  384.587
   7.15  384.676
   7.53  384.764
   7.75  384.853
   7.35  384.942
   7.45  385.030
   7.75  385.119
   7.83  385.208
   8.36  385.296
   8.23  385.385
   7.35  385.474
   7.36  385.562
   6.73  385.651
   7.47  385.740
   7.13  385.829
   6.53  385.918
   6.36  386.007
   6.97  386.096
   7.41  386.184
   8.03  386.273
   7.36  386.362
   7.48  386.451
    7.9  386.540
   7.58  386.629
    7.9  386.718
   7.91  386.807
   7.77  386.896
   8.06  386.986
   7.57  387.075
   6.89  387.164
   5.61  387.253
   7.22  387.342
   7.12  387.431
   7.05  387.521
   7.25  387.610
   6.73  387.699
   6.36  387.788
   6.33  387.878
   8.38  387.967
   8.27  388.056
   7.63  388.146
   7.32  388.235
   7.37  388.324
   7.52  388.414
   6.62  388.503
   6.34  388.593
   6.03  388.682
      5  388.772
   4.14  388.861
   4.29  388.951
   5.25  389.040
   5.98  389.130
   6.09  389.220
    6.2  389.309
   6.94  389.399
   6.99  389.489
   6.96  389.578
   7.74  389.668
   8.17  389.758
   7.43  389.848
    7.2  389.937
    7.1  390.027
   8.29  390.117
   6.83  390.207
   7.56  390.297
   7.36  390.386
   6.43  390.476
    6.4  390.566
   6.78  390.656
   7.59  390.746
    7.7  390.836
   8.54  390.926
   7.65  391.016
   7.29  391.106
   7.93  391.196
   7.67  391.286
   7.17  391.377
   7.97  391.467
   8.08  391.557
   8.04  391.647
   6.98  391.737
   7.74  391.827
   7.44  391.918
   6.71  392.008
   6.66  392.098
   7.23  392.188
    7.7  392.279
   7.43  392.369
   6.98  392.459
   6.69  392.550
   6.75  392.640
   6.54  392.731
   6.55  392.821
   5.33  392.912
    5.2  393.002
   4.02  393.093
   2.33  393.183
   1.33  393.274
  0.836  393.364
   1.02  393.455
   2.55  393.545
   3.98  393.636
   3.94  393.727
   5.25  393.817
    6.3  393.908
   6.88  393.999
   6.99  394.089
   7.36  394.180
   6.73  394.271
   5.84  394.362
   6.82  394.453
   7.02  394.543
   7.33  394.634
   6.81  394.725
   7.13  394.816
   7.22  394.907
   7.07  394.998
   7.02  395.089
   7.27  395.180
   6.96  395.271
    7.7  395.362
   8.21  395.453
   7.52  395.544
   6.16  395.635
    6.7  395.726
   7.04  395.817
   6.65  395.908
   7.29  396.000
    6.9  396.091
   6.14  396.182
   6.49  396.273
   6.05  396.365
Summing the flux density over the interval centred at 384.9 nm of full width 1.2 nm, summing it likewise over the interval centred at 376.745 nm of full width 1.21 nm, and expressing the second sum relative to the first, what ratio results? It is 0.84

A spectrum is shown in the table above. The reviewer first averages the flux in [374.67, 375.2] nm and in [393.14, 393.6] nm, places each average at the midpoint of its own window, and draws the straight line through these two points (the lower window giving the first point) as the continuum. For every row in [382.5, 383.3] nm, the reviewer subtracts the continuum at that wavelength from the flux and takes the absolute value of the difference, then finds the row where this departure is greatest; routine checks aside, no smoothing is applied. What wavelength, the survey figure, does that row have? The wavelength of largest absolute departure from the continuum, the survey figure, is 382.908 nm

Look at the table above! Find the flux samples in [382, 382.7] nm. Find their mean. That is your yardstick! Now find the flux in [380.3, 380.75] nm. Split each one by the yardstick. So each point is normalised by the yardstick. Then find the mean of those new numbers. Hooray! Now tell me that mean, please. 1.05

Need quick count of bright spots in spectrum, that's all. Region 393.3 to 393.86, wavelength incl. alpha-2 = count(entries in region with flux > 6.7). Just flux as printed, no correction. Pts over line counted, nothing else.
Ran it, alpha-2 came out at 0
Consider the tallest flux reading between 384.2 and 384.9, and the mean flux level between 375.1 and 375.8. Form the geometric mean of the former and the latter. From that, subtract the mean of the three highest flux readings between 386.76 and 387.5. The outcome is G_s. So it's -0.59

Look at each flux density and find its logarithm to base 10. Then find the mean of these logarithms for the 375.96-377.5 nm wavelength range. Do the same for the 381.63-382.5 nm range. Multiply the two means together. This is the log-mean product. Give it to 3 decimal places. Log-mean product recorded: 0.696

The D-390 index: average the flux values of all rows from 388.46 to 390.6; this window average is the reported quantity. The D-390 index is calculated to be 6.56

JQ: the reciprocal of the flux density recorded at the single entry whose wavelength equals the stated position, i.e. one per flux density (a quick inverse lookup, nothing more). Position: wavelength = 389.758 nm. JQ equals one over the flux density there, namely 0.12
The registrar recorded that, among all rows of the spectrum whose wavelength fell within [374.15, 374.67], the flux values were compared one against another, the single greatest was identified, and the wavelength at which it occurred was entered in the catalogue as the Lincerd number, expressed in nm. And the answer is 374.365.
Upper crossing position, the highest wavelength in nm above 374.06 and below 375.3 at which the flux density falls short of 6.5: 375.228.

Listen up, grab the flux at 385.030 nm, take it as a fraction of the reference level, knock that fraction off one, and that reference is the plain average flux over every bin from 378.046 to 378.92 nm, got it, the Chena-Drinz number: 0.003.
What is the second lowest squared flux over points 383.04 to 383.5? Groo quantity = 26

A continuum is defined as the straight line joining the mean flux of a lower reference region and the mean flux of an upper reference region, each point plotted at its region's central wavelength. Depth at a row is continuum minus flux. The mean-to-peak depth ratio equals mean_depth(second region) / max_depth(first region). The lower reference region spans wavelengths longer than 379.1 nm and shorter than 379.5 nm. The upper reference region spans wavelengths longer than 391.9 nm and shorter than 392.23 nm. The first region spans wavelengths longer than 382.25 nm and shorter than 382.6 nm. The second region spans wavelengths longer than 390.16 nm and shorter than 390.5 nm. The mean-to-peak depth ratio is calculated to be 0.0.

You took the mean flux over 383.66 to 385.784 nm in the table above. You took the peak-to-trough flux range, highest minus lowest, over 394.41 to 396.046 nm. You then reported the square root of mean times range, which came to 3.8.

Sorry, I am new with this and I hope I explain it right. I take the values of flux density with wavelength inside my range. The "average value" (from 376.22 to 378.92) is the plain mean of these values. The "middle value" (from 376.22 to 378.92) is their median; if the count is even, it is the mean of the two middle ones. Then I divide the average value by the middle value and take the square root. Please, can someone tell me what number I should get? 0.987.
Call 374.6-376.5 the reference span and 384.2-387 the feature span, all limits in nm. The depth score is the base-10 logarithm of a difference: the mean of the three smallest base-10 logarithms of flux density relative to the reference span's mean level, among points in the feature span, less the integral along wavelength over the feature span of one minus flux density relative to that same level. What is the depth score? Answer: -0.4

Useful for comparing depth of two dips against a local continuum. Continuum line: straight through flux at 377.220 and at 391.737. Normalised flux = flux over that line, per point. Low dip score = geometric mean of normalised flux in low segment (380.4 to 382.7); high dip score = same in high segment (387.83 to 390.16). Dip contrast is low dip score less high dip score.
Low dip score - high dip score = 0.07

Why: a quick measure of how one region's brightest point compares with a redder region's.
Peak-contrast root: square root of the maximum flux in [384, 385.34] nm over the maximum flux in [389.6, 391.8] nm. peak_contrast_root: 0.99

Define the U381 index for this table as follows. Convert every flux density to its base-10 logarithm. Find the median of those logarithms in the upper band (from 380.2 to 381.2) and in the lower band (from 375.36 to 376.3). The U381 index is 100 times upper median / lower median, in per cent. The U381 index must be 102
